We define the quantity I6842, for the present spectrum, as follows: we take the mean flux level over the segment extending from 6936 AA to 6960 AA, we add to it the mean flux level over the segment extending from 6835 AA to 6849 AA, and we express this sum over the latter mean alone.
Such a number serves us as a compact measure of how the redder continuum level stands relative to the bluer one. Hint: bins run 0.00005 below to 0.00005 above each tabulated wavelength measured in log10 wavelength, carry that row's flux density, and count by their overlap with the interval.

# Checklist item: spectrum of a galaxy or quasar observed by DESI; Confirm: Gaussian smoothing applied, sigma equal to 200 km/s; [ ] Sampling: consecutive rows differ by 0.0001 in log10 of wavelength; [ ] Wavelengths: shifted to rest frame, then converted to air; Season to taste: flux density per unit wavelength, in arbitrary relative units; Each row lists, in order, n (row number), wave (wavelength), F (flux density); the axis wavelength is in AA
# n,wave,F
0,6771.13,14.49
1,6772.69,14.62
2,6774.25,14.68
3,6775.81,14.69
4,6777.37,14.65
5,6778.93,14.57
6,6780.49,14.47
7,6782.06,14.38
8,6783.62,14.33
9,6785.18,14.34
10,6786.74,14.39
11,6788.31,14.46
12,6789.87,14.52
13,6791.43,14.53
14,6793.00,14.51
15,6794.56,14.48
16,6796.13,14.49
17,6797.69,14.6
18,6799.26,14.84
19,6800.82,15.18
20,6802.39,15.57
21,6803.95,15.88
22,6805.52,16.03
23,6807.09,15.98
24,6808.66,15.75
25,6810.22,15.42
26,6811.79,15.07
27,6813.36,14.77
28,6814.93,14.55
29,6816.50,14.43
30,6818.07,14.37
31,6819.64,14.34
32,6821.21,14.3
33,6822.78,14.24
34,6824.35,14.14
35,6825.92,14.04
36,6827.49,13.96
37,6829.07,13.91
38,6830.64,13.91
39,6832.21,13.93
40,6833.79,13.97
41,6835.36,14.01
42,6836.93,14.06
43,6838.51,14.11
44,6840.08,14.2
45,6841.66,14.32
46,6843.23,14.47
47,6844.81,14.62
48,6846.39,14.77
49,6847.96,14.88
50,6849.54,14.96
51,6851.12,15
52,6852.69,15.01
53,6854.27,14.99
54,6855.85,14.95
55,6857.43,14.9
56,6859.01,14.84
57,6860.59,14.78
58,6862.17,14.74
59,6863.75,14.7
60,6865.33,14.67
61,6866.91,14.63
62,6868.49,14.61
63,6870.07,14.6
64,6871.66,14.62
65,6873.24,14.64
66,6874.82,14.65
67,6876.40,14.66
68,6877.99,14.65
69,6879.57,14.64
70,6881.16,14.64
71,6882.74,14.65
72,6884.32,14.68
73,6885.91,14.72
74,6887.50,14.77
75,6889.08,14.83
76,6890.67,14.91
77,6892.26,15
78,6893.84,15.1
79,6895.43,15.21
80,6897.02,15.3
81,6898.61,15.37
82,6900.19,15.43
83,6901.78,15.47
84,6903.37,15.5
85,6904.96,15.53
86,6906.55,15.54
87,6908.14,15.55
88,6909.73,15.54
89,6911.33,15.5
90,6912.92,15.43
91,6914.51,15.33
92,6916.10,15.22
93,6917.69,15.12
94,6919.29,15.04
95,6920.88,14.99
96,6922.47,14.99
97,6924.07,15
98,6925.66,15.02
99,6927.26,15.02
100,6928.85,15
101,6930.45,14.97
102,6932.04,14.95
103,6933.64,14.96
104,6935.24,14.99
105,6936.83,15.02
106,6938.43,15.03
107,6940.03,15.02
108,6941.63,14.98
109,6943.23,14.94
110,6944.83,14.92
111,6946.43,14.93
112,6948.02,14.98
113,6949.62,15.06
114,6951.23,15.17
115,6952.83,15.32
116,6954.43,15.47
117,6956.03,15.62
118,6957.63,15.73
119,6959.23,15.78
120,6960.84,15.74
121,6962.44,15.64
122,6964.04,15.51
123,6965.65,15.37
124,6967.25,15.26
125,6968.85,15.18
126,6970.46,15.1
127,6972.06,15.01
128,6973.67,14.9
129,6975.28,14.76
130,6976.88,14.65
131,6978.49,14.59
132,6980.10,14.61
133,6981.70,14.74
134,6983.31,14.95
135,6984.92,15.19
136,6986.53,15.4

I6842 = 2.06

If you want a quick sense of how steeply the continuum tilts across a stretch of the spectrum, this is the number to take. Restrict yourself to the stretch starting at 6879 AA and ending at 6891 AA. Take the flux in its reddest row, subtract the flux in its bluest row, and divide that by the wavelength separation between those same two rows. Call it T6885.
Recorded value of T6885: 0.02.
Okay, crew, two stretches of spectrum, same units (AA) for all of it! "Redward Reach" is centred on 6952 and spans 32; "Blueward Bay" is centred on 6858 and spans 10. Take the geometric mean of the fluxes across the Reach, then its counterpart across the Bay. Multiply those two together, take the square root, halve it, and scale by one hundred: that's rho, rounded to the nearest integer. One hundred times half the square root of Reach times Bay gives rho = 753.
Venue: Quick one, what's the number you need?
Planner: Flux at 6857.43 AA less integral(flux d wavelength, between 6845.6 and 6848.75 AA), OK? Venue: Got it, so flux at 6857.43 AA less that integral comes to -31.8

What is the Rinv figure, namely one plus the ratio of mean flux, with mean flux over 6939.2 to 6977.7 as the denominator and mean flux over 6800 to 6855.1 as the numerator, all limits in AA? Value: 1.96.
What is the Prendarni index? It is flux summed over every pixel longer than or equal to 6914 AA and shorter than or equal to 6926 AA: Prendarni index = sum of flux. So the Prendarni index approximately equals 121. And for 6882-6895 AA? 119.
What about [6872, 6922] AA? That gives 468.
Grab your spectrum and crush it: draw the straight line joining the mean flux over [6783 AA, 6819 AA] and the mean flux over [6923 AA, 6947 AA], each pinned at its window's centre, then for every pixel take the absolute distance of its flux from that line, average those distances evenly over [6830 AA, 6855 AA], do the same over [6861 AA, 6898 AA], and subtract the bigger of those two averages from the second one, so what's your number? -0.25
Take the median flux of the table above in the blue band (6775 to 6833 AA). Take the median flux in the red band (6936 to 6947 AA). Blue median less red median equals -0.5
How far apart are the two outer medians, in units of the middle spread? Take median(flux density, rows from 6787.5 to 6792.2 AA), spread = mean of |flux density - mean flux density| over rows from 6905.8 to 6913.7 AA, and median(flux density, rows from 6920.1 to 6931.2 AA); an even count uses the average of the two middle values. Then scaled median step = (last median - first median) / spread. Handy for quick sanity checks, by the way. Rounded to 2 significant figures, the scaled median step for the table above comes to 13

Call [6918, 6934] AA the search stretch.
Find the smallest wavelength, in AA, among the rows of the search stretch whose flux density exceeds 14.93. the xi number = 6919.29 AA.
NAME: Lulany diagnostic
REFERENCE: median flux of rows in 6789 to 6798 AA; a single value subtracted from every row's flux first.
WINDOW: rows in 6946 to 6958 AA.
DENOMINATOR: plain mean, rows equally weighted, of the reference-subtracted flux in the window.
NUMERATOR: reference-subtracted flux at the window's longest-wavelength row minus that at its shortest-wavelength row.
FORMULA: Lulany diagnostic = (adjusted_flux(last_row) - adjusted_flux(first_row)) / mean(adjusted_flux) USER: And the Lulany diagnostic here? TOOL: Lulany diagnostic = 1.0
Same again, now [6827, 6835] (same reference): 0.0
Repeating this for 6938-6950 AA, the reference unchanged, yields 0.1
